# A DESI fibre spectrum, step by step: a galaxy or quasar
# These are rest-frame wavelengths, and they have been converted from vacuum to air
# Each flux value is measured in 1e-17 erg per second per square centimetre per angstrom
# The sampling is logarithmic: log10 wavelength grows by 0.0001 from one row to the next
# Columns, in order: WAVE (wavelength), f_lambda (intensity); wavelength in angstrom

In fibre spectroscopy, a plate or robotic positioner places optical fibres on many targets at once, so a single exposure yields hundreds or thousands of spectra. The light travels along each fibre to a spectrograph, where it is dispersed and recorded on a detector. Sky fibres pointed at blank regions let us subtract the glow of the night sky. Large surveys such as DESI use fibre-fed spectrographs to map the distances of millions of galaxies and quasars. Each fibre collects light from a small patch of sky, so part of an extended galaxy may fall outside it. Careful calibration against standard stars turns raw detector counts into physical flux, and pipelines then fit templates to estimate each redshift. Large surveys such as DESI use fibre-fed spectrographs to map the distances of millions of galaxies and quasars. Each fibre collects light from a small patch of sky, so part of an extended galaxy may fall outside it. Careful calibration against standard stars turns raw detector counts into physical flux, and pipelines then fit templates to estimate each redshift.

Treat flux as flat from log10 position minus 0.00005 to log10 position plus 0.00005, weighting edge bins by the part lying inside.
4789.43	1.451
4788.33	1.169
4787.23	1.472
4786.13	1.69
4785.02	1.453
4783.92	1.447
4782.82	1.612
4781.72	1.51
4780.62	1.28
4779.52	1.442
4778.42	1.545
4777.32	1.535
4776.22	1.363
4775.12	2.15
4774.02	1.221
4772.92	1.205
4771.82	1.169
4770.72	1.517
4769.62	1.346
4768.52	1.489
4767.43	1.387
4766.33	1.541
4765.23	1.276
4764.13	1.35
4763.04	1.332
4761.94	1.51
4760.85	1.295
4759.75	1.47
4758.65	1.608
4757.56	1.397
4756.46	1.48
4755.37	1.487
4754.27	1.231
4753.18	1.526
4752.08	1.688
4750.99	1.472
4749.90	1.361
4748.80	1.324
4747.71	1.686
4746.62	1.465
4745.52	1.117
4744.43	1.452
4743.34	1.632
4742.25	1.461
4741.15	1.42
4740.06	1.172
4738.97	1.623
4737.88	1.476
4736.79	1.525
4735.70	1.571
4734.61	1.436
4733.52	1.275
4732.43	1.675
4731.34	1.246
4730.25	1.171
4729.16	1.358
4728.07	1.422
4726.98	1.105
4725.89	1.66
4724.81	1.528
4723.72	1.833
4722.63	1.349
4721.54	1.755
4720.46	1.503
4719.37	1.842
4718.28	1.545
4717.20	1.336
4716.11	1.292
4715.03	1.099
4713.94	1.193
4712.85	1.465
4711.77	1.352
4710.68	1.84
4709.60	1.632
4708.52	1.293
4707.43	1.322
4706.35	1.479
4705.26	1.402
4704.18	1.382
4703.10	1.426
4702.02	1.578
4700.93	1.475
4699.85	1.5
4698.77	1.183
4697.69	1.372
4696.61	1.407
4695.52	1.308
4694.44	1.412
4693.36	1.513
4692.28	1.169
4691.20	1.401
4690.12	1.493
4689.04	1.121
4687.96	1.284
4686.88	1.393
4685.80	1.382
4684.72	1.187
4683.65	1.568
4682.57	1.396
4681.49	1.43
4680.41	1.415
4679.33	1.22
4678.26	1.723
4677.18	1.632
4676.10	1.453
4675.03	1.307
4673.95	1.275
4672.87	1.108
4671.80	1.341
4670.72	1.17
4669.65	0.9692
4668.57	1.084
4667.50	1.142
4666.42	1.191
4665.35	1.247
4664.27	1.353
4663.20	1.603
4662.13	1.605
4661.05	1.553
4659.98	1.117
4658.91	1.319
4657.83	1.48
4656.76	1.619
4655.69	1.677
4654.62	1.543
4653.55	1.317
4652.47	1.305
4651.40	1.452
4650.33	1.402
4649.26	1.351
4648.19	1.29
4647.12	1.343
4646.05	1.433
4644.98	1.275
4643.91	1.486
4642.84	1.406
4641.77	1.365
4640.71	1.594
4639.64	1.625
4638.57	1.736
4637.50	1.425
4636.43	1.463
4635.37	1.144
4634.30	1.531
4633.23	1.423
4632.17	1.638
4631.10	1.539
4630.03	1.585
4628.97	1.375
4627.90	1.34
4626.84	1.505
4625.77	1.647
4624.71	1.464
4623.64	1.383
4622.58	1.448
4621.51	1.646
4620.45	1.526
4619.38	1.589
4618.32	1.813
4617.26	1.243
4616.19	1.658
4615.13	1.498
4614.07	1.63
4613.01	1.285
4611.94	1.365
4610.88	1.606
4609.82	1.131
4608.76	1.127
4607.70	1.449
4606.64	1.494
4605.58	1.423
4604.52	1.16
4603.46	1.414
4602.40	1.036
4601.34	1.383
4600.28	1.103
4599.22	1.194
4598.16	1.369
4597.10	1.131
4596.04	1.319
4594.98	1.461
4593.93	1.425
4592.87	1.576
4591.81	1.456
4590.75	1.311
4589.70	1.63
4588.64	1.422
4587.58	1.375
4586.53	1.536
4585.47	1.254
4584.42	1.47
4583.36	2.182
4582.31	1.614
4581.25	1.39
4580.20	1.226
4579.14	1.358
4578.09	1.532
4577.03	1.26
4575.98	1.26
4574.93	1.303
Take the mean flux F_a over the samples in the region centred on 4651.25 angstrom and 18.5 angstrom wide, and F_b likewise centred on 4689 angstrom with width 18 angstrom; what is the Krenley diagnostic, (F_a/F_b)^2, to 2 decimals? 1.05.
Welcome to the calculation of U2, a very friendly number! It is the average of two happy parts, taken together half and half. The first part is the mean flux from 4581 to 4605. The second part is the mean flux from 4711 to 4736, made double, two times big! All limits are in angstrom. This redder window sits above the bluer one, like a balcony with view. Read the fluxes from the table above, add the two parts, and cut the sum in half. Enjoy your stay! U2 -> 2.14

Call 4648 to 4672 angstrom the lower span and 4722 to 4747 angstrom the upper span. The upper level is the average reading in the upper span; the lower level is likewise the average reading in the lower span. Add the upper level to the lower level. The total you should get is 2.79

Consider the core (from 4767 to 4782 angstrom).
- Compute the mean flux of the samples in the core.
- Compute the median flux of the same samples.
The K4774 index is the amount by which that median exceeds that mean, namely -0.025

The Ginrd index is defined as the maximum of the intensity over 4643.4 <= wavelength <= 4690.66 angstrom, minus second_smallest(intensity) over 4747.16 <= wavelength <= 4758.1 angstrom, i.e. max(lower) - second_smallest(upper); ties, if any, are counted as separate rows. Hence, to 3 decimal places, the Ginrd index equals 0.399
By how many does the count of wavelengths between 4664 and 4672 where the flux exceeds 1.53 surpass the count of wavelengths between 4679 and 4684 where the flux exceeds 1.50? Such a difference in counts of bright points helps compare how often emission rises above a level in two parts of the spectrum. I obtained -1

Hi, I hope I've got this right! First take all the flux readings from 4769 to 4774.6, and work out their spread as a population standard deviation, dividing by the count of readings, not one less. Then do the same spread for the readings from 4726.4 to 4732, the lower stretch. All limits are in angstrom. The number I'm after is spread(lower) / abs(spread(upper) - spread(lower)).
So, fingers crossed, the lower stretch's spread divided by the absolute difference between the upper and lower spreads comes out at 11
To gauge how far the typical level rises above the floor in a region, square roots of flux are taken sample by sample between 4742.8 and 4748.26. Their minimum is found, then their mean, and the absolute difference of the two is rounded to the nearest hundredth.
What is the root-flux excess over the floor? 0.15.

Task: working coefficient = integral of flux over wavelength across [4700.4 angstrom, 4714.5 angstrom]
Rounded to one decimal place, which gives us 20.4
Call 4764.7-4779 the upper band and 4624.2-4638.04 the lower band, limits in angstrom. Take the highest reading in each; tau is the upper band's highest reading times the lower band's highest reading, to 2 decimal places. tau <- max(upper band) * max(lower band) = 3.54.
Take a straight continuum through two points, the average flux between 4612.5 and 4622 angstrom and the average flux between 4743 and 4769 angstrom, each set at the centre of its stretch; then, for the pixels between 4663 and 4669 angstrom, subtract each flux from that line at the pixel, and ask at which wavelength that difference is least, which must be 4663.20 angstrom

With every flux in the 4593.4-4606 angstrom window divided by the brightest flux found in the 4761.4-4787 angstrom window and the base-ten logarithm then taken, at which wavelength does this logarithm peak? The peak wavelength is 4594.98 angstrom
